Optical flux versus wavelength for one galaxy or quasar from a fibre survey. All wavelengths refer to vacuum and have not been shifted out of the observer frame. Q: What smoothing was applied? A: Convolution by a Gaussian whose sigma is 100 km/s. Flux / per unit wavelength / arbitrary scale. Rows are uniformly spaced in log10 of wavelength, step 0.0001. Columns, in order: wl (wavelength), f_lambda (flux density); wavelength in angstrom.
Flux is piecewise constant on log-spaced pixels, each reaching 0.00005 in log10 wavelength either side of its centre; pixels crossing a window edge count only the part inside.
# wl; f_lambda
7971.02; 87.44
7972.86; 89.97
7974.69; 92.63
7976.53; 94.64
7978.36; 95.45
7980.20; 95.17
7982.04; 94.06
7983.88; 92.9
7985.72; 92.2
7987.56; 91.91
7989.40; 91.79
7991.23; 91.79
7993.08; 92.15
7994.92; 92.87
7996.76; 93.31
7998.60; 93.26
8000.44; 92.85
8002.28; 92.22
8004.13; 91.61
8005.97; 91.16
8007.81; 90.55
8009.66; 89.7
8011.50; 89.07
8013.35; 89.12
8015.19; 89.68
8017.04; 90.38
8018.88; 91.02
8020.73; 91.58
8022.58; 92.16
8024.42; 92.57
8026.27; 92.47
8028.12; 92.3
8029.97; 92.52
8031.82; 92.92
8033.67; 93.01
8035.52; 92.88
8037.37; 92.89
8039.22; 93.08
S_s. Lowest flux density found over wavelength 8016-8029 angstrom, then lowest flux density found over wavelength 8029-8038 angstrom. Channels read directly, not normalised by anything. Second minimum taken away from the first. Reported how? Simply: -2.1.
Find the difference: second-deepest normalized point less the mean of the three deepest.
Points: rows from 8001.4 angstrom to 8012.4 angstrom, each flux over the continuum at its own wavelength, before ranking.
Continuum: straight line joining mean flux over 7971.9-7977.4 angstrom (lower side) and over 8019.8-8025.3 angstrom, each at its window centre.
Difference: -0.0008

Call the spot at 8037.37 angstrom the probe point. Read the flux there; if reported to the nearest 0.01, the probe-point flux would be 92.89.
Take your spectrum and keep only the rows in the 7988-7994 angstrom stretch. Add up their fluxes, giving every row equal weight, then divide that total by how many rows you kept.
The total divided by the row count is 91.9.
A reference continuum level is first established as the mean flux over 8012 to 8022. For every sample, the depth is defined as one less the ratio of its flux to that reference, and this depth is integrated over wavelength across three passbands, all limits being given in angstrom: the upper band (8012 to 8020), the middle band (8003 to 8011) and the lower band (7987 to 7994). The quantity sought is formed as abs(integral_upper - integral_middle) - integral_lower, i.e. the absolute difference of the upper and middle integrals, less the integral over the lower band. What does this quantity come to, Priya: 0.18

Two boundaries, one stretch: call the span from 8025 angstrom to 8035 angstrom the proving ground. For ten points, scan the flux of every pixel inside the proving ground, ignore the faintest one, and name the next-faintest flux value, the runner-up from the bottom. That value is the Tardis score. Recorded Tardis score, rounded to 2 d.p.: 92.47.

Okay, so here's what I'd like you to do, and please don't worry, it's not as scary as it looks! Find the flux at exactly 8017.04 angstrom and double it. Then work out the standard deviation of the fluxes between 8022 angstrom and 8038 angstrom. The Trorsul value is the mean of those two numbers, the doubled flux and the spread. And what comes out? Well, 90.5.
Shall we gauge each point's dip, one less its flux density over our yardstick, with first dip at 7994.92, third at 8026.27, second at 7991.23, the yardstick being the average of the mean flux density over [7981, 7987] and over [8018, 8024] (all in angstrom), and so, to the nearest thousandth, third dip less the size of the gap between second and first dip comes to -0.013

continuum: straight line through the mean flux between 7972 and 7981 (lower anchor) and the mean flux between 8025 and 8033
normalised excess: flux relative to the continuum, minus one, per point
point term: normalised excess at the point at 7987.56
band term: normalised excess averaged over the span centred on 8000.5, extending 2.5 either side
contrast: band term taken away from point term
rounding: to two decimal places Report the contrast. -0.01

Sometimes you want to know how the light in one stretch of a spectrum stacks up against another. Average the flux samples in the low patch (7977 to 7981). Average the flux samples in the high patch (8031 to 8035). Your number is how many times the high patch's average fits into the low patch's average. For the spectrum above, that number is 1.03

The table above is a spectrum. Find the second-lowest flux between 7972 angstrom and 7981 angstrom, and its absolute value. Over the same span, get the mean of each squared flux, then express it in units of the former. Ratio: 94.6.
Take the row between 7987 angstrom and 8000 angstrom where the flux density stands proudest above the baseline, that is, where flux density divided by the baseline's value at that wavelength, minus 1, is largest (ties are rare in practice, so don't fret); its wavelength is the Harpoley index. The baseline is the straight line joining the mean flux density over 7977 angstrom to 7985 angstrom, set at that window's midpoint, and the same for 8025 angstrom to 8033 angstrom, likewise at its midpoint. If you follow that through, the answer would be 7998.60 angstrom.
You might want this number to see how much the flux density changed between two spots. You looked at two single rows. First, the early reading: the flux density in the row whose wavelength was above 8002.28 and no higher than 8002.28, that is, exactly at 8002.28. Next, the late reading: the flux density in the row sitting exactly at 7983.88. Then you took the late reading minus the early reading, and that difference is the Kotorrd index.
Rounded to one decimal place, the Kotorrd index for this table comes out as 0.7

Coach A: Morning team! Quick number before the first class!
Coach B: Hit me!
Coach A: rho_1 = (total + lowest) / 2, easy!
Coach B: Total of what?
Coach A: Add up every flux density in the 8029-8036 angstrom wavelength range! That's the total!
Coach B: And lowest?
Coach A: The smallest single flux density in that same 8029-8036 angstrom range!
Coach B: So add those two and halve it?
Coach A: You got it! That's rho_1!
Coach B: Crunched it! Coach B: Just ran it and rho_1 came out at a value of 232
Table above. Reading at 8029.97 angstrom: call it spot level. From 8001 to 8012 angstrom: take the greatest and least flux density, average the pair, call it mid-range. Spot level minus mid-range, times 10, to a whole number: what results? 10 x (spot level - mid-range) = 19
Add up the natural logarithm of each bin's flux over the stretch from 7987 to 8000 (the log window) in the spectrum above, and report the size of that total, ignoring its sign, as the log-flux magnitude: 32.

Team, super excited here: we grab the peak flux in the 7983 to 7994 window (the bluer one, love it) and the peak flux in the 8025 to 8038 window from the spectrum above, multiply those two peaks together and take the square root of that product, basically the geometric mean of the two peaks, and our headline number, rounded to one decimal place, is 93.0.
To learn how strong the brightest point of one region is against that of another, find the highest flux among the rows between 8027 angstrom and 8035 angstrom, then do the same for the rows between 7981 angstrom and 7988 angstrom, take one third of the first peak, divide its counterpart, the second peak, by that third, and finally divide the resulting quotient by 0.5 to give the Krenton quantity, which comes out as 6.07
